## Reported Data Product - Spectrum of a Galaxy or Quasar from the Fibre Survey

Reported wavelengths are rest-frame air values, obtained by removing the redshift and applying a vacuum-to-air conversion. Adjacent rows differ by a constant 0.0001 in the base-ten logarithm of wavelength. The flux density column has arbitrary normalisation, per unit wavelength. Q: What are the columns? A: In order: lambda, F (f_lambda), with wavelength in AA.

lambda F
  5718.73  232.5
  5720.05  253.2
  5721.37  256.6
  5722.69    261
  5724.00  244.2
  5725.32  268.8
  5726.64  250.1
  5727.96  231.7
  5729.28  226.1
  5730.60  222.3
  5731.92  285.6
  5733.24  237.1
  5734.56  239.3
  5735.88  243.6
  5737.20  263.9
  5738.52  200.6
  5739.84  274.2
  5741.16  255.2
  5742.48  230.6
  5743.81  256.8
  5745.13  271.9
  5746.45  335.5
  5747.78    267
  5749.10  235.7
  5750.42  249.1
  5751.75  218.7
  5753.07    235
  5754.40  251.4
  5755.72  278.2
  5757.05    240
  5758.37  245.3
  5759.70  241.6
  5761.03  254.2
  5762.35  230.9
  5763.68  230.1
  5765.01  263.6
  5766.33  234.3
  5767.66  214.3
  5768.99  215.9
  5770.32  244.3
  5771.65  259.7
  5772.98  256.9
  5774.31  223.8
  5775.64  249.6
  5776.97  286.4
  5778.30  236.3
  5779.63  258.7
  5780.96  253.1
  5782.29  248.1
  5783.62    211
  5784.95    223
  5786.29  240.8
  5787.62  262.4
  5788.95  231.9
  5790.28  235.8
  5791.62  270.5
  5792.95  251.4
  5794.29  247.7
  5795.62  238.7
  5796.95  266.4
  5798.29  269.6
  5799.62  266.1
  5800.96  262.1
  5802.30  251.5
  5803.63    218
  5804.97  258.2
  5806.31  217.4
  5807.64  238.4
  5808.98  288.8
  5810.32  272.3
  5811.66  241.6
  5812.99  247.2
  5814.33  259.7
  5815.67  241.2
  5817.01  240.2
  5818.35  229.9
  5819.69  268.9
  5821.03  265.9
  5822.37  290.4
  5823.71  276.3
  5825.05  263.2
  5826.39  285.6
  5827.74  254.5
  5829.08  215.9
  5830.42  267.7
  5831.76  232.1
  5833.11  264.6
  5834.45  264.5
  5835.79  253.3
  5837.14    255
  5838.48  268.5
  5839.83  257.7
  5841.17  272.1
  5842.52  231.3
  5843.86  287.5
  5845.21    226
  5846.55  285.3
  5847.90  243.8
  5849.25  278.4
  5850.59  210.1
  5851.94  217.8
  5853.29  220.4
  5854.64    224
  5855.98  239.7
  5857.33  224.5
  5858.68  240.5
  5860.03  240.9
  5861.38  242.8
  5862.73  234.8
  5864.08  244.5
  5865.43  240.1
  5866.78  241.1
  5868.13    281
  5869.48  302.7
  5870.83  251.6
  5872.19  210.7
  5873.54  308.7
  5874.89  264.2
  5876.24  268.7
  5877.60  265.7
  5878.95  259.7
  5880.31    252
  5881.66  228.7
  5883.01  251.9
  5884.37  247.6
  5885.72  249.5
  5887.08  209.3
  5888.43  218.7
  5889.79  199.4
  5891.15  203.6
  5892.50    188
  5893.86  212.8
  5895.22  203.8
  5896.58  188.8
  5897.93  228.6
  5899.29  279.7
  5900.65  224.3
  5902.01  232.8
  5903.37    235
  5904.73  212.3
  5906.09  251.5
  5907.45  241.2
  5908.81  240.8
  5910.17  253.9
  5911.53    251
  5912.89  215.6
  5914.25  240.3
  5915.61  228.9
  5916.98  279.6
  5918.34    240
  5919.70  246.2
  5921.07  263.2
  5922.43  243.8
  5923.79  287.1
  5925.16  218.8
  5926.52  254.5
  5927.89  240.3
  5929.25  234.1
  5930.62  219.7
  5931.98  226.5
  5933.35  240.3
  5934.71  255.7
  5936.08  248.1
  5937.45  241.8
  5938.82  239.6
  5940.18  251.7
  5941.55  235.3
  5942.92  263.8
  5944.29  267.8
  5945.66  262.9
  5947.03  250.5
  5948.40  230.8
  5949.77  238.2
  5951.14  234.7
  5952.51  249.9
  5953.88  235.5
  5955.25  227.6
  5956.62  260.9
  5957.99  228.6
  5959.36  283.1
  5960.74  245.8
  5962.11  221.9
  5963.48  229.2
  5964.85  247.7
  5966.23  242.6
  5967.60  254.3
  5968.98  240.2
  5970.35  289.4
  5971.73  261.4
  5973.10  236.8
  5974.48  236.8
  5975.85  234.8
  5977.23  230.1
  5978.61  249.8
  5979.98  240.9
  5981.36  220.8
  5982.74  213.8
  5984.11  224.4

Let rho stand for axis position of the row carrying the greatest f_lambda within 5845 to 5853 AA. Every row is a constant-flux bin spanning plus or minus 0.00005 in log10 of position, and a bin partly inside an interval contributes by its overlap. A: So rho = 5846.55 AA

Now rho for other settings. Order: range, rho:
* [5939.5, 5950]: 5944.29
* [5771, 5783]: 5776.97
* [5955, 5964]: 5959.36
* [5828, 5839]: 5838.48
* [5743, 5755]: 5746.45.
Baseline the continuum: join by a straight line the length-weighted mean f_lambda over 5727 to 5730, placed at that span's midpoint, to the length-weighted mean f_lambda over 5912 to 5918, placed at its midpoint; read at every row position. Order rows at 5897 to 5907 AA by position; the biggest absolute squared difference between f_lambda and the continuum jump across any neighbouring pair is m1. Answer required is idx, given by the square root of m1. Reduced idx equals 37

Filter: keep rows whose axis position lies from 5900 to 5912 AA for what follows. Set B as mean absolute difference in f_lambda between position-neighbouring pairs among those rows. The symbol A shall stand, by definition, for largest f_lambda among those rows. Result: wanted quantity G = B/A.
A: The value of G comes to 0.05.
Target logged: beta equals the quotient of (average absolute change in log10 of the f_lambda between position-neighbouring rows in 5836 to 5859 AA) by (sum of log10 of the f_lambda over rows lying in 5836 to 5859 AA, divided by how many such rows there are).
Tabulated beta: 0.0209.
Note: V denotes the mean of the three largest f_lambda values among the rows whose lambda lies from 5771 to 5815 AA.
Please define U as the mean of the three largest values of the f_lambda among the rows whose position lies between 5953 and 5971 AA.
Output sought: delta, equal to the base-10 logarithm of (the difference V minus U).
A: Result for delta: 0.67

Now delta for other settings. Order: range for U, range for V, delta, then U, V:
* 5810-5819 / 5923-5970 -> 1.29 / 260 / 279.3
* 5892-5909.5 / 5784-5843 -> 1.49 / 257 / 288.3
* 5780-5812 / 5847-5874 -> 1.31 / 277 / 297.5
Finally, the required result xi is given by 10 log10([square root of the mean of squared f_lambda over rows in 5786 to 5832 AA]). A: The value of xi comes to 24.1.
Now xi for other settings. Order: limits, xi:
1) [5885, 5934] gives 23.7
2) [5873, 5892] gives 23.9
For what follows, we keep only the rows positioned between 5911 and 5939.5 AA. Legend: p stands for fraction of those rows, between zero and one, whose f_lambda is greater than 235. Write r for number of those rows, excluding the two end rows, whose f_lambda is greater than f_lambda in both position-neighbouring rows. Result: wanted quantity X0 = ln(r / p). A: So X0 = 2.13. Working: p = 0.71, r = 6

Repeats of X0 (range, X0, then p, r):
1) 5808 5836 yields 1.95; 0.86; 6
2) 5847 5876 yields 2.20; 0.67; 6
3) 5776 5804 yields 1.60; 0.81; 4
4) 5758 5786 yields 2.09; 0.62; 5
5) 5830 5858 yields 2.43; 0.62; 7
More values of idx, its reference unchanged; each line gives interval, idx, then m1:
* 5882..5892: 35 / 1195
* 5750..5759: 45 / 2054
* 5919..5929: 45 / 2040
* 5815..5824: 45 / 2058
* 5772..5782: 53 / 2796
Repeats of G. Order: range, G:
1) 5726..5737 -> 0.07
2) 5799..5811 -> 0.09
